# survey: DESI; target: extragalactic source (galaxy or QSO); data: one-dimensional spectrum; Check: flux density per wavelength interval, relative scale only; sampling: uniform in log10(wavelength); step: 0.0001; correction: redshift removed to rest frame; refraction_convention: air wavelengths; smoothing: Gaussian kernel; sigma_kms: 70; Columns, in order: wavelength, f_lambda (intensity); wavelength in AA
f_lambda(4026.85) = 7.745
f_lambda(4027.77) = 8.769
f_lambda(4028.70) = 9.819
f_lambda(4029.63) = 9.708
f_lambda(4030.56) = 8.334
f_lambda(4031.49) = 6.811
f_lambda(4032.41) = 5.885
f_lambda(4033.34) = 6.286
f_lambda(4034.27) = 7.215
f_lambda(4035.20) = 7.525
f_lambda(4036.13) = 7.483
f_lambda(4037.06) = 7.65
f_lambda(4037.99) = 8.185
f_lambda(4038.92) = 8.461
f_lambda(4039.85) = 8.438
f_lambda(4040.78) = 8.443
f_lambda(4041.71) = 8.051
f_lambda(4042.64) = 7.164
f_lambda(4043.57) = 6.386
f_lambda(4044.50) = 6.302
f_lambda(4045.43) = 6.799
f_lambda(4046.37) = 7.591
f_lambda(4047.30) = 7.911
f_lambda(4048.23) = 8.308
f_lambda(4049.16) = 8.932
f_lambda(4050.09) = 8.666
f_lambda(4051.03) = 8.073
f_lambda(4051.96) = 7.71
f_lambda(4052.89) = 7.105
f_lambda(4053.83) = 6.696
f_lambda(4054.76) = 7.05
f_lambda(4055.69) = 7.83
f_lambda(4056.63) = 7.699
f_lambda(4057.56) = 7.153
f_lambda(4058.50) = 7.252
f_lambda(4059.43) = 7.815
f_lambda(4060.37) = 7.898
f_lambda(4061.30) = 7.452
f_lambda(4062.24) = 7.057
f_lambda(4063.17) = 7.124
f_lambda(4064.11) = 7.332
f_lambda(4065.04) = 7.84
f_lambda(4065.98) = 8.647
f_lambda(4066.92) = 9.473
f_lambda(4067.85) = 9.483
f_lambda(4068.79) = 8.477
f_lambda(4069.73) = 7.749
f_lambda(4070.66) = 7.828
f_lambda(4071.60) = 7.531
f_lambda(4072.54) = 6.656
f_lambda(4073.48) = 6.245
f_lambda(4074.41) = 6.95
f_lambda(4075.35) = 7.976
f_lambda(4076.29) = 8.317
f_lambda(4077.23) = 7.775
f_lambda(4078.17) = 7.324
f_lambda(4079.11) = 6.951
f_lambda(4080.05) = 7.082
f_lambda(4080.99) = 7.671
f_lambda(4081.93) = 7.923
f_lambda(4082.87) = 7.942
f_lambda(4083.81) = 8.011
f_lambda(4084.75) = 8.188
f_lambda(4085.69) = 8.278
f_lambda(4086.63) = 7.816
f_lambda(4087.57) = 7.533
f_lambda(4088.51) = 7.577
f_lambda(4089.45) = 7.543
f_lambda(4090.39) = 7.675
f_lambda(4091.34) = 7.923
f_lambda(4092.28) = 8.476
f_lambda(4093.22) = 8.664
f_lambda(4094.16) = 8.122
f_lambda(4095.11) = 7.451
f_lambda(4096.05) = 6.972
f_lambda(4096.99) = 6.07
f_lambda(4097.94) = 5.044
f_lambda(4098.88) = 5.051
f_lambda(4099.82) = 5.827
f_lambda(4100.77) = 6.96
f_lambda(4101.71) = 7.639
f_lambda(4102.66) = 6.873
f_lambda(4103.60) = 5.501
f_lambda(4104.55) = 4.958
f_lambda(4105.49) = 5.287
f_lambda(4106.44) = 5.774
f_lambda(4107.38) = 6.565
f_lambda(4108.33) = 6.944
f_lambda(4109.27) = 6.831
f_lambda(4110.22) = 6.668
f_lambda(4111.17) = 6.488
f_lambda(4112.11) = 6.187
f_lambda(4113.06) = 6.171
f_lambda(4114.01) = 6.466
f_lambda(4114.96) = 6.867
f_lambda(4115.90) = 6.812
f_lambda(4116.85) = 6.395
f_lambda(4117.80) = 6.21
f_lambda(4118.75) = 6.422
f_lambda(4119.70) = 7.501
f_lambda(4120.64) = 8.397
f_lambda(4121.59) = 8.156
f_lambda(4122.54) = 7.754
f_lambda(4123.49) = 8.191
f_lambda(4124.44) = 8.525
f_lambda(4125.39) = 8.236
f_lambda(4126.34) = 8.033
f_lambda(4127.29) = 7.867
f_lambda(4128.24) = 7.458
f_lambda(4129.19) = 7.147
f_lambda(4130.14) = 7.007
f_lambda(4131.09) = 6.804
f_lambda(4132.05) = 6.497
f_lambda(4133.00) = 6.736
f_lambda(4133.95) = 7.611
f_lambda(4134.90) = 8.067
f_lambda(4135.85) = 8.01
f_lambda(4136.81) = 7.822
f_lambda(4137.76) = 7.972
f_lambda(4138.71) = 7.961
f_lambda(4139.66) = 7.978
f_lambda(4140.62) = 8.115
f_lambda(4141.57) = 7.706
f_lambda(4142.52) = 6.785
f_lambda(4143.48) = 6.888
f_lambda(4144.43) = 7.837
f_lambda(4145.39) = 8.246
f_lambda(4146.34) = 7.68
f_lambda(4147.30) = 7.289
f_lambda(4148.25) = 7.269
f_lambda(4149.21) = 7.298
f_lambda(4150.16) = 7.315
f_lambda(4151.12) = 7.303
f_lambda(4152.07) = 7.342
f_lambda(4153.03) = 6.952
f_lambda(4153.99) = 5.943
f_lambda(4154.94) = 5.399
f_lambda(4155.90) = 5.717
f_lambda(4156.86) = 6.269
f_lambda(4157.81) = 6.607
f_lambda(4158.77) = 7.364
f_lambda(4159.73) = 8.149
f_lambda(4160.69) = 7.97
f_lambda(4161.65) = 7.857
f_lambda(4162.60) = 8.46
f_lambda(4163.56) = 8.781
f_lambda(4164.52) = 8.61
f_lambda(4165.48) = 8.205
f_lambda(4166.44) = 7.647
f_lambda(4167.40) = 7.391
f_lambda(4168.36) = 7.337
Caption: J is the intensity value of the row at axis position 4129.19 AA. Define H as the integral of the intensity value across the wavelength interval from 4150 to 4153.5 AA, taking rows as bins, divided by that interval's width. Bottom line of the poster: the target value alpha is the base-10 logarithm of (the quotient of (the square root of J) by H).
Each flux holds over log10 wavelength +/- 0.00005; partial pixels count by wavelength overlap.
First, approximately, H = 7.2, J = 7.147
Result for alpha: -0.43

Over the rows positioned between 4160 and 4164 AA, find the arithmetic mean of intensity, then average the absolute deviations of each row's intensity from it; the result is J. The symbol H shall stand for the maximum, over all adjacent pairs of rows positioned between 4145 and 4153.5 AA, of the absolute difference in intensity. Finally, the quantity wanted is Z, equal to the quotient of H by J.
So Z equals 1.6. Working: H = 0.6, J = 0.4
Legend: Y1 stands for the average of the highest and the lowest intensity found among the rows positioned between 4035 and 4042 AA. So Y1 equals 7.97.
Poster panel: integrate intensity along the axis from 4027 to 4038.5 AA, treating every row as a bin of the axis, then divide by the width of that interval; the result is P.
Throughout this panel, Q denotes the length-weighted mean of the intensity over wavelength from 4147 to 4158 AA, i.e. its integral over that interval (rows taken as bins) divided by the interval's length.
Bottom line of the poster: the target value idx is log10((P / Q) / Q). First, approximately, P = 7.8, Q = 6.7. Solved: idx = -0.76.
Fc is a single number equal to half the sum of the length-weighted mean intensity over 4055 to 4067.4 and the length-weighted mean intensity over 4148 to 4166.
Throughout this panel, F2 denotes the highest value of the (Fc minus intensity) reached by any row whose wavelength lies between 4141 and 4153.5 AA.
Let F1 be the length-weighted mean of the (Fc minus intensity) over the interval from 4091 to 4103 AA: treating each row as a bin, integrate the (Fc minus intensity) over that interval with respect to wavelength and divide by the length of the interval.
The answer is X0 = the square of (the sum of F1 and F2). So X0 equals 2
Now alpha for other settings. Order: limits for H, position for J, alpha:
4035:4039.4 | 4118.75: -0.49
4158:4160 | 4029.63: -0.38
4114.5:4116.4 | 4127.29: -0.39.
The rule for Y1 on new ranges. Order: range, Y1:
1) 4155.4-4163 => 7.09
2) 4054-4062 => 7.47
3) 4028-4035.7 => 7.85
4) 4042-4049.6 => 7.62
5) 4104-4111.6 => 5.95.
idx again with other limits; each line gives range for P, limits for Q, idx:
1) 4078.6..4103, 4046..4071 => -0.92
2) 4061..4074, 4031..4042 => -0.86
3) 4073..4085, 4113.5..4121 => -0.79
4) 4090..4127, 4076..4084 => -0.93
